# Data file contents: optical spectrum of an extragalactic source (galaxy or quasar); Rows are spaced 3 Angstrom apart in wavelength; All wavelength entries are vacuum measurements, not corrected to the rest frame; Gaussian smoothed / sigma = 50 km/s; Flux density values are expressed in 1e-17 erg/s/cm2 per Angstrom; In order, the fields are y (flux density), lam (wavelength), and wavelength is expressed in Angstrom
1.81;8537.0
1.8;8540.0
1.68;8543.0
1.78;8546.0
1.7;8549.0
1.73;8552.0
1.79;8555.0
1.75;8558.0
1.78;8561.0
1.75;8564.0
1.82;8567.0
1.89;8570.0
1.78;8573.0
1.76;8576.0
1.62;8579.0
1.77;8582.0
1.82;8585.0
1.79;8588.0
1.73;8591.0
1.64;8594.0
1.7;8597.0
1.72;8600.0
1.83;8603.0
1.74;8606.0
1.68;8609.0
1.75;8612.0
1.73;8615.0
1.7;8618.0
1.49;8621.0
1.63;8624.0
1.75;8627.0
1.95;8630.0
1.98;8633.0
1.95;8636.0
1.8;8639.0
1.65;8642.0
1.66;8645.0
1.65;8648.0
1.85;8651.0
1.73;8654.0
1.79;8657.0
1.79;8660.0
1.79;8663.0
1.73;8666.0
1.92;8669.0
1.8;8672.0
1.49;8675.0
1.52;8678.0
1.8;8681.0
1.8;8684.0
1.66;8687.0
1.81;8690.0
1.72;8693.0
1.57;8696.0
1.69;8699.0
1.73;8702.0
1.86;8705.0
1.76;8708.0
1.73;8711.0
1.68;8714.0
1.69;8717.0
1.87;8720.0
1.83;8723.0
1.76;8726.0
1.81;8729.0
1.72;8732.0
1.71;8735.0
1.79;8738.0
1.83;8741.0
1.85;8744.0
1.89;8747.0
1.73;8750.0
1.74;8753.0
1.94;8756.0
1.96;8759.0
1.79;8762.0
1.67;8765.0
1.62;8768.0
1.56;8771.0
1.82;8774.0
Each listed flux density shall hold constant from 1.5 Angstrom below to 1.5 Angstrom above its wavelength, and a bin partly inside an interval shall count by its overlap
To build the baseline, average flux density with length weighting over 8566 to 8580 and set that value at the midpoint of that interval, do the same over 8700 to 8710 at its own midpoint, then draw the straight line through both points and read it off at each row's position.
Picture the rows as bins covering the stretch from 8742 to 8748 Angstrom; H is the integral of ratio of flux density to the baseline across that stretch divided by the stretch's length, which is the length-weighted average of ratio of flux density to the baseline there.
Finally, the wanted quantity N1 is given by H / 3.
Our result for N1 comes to 0.350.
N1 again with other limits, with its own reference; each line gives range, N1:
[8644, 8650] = 0.313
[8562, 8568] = 0.334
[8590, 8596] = 0.316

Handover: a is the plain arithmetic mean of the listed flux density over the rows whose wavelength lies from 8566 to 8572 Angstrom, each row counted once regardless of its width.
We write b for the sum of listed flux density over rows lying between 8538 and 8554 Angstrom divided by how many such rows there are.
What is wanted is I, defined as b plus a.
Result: 3.59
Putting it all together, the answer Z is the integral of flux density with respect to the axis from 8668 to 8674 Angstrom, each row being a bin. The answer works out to 11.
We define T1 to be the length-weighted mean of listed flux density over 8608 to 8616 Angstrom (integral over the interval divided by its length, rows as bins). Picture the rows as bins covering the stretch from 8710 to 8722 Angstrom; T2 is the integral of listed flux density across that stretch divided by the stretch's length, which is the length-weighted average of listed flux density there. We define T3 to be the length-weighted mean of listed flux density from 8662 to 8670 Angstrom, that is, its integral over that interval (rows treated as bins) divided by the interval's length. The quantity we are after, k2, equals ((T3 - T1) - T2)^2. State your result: 2.8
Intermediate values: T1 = 1.72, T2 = 1.75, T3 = 1.81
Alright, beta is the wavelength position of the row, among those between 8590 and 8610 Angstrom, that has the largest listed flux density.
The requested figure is 8603.0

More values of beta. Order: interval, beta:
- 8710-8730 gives 8720.0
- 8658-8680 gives 8669.0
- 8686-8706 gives 8705.0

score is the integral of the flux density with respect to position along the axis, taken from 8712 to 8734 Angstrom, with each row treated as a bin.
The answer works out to 39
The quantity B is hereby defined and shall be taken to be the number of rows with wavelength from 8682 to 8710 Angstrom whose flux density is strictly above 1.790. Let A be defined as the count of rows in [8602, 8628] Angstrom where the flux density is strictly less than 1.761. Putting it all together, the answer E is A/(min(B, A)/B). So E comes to 8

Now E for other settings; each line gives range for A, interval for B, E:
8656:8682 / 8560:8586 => 3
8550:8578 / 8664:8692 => 5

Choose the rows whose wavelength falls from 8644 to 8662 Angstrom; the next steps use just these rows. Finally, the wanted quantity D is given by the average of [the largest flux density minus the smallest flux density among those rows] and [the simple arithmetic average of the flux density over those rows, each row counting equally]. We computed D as 0.97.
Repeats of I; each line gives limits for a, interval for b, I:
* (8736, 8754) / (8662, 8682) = 3.53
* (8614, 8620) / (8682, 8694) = 3.46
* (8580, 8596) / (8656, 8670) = 3.55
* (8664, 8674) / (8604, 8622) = 3.50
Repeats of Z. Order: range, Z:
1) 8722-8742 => 36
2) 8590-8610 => 34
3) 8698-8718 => 35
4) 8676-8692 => 27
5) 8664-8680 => 27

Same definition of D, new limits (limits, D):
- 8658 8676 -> 1.09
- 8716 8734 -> 0.98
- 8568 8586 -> 1.02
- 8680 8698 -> 0.98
